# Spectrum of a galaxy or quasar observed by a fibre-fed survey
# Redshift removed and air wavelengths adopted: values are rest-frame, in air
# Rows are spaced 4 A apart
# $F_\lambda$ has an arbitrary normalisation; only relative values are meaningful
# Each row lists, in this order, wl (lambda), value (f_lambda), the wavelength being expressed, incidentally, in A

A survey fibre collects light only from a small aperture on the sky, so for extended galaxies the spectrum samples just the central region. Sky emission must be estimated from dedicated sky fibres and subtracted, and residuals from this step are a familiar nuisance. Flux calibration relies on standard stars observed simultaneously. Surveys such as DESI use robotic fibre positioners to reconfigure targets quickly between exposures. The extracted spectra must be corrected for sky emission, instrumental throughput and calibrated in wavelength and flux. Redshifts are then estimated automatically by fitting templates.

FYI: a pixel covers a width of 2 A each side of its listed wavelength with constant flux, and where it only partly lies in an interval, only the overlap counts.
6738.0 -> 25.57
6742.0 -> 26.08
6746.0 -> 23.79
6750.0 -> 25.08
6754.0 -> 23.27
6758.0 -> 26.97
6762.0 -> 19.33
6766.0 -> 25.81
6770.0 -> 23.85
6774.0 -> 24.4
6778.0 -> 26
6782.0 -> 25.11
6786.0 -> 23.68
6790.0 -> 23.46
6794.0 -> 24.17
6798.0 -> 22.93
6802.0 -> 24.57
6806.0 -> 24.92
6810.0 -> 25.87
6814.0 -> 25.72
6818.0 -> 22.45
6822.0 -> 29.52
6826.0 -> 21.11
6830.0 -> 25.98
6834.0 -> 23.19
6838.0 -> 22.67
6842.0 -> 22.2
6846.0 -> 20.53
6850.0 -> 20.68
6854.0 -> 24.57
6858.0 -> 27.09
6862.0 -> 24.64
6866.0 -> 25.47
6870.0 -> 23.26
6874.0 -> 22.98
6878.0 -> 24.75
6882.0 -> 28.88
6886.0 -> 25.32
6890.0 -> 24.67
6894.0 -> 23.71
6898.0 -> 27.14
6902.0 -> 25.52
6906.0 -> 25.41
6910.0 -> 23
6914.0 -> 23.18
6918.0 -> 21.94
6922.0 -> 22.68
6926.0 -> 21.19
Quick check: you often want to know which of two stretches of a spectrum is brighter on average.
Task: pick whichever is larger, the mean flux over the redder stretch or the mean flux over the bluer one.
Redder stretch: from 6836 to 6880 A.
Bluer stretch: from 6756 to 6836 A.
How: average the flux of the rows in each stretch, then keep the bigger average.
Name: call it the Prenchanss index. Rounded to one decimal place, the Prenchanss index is 24.5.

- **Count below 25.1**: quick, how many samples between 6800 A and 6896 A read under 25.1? 16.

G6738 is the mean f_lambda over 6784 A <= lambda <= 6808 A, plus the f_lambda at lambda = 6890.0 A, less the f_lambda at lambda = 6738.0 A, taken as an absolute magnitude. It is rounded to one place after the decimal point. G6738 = 23.1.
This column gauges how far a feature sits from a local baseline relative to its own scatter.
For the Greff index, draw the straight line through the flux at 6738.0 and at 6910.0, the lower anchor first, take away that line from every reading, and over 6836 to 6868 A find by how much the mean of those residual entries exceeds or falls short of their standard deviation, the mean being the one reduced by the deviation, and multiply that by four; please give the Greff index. -11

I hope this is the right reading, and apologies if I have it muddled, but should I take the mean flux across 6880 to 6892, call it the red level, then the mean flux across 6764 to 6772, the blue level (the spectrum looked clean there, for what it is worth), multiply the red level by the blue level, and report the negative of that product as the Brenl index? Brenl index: -653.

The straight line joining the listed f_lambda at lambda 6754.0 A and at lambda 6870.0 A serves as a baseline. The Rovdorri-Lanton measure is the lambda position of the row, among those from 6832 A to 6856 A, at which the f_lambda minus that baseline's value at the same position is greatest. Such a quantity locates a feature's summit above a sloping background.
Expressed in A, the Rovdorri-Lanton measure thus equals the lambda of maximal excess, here 6854.0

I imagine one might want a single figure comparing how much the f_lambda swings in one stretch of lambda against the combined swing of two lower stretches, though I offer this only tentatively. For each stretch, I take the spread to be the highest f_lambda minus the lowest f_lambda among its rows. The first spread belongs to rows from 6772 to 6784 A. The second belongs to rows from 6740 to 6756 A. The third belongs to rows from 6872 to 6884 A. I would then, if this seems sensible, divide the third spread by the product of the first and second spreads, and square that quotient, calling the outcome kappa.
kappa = 1.72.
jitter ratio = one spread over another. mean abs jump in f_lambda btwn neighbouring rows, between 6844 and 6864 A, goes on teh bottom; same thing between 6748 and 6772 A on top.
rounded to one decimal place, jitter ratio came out 1.9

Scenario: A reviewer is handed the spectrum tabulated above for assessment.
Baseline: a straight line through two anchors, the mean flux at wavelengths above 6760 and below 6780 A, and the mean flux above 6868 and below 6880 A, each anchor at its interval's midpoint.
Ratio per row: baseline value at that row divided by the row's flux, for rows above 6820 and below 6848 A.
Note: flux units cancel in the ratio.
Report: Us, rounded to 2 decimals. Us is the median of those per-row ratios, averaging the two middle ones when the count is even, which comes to 1.05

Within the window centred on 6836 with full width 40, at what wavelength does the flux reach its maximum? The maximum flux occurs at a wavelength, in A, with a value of 6822.0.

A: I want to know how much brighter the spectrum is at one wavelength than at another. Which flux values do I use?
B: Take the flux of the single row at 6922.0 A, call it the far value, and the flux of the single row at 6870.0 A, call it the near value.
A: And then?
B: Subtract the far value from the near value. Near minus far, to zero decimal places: 1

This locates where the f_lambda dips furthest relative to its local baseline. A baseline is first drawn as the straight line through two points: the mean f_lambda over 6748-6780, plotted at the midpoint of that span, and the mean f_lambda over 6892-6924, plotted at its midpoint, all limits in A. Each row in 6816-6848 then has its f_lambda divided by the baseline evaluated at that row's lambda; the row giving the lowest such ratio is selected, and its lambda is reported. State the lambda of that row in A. 6846.0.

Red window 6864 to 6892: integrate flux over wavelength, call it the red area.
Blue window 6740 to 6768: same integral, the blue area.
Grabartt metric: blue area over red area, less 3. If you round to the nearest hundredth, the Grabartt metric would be -2.03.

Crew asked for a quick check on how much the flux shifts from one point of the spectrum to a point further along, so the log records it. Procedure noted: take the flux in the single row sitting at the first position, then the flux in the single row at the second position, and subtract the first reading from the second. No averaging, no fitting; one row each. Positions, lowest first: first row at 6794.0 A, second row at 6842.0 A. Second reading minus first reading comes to -2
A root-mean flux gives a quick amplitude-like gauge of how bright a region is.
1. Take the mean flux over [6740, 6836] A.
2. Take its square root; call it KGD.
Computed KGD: 4.95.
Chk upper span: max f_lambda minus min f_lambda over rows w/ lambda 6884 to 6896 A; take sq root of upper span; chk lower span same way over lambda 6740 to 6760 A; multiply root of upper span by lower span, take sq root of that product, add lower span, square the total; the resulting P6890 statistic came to 34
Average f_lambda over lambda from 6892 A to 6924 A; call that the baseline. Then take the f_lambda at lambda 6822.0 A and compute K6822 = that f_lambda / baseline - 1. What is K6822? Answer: 0.23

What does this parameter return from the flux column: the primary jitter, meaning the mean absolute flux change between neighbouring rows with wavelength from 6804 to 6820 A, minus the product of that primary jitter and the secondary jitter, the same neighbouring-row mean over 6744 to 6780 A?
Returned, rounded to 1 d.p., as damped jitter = -3.1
